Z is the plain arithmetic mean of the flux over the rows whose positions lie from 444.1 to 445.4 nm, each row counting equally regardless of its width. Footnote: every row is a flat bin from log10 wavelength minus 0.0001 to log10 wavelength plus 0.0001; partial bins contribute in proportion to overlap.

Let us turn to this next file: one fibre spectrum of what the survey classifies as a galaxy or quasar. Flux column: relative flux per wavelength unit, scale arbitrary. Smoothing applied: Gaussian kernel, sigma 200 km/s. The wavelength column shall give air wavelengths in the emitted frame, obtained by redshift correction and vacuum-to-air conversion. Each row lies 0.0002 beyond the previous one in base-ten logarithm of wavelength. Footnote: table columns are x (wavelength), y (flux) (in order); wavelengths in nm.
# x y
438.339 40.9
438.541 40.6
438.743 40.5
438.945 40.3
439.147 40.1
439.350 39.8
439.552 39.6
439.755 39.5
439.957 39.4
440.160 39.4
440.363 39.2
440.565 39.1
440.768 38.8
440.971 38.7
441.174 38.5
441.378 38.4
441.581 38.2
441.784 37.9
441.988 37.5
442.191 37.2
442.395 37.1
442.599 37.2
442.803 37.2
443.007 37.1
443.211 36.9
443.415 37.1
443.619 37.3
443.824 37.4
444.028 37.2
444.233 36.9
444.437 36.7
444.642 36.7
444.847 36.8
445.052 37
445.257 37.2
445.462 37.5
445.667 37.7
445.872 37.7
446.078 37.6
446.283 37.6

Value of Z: 36.9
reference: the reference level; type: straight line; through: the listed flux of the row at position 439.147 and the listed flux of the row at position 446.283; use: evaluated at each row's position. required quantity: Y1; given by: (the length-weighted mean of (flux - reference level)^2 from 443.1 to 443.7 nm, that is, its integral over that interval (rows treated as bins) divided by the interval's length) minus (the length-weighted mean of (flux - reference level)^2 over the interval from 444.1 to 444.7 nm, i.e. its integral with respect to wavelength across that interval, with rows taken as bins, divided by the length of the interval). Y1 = 0.2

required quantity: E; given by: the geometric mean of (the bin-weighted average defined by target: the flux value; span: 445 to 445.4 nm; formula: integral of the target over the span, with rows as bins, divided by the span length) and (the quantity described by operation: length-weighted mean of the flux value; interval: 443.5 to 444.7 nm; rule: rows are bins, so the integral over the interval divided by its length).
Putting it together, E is 37.1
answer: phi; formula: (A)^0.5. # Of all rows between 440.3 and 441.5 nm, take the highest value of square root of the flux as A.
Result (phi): 2.50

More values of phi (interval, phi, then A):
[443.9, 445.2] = 2.47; 6.10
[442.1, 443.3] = 2.47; 6.10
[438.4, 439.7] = 2.52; 6.37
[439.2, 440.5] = 2.51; 6.31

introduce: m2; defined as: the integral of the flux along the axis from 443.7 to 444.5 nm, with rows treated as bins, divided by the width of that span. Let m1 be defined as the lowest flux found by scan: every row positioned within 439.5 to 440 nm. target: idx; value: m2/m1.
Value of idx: 0.94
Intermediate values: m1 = 39.4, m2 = 37.1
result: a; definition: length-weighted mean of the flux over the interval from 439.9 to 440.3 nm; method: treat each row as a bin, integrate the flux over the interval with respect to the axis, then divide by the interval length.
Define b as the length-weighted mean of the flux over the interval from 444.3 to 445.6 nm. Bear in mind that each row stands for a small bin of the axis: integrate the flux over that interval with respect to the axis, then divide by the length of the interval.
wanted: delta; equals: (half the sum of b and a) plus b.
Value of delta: 75.2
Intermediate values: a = 39.3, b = 37.0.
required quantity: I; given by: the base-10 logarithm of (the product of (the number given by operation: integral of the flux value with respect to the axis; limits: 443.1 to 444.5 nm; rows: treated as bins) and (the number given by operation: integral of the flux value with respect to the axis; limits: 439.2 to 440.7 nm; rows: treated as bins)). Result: 3.49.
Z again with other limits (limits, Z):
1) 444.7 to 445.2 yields 36.9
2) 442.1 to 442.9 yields 37.2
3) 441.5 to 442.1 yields 37.9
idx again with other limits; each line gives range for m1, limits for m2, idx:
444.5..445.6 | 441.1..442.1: 1.04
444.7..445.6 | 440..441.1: 1.06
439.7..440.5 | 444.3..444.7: 0.94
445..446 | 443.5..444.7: 1.00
